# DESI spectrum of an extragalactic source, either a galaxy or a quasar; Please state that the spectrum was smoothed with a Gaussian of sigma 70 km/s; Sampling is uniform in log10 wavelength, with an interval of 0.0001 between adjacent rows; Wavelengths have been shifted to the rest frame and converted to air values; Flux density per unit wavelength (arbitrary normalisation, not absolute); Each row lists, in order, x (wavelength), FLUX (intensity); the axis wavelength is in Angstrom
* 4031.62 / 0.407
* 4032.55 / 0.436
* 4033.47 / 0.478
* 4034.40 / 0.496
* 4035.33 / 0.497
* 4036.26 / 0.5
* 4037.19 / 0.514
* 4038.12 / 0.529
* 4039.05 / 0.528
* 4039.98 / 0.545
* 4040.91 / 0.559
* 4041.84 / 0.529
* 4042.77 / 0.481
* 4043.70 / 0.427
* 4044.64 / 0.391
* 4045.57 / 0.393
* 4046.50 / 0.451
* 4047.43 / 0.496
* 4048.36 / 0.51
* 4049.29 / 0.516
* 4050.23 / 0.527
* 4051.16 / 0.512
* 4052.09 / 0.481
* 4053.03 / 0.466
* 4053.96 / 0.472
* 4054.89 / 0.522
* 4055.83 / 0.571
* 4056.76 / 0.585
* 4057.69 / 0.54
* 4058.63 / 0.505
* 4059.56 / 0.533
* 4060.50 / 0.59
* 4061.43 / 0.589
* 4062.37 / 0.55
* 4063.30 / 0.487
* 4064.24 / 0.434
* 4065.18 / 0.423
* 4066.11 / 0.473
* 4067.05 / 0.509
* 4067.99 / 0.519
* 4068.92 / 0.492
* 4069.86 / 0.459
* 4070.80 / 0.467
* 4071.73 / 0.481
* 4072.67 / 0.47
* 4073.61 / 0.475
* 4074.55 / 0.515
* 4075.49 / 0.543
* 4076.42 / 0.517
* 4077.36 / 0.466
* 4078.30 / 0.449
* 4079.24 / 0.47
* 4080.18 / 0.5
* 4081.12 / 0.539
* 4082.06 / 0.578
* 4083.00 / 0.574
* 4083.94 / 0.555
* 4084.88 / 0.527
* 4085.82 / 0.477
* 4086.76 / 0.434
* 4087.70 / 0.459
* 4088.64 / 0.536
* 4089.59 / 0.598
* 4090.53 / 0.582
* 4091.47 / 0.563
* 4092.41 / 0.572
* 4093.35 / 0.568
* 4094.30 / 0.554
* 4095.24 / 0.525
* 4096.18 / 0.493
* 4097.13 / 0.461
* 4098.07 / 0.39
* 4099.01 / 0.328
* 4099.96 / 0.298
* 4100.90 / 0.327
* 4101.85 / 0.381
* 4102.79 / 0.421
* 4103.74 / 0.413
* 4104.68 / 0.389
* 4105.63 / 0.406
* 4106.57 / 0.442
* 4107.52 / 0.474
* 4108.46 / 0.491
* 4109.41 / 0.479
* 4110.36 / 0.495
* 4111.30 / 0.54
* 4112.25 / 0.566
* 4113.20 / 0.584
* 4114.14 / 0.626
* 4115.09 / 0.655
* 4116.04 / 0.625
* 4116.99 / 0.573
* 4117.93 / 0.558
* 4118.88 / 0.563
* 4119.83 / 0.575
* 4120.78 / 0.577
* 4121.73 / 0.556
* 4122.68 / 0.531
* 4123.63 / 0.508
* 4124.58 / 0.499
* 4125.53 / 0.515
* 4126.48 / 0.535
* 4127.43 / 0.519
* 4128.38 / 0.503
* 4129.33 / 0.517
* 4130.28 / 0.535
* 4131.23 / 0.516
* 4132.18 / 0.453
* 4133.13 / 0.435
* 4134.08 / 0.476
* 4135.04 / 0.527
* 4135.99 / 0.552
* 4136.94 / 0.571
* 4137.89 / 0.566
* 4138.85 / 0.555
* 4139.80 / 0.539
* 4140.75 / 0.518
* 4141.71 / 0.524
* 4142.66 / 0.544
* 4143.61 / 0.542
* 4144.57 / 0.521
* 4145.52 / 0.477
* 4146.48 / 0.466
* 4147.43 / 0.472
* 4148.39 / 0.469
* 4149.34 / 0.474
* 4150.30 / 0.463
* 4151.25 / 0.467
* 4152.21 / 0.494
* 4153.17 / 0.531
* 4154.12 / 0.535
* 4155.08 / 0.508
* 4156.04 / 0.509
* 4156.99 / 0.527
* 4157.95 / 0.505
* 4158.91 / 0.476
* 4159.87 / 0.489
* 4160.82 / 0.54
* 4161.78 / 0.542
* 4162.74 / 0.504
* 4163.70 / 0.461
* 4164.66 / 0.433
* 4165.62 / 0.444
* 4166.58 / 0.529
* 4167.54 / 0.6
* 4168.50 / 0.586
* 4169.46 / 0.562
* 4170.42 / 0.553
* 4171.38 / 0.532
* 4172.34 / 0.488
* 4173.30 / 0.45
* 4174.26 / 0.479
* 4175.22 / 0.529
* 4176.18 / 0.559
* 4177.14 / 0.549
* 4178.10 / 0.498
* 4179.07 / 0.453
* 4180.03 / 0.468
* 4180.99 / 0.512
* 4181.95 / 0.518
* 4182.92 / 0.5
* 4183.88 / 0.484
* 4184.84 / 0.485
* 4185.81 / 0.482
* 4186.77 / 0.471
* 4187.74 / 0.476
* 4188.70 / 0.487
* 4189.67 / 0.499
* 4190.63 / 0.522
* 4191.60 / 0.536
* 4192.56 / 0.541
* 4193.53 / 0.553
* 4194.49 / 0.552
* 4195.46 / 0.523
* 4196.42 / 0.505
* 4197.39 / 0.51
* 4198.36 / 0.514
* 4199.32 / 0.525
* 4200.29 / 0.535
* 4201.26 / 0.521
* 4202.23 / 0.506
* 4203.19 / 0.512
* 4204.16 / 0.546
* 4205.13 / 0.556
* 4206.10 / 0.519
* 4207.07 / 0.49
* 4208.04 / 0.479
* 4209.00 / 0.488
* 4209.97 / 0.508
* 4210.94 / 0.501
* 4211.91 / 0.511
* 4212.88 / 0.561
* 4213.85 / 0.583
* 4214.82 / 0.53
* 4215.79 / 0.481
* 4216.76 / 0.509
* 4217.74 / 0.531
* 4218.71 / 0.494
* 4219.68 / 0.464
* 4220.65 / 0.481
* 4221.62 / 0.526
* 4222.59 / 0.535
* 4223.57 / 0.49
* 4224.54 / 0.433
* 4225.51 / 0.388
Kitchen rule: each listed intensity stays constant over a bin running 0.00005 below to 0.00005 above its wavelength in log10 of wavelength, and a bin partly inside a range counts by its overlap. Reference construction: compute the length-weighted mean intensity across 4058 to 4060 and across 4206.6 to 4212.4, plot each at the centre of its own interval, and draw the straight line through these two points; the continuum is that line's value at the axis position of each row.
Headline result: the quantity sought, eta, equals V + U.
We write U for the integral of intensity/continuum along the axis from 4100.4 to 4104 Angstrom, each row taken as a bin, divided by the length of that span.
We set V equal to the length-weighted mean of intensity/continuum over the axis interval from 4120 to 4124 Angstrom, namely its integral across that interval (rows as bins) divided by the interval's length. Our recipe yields 1.82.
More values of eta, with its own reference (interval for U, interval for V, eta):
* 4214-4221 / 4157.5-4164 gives 2.01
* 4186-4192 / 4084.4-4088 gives 1.92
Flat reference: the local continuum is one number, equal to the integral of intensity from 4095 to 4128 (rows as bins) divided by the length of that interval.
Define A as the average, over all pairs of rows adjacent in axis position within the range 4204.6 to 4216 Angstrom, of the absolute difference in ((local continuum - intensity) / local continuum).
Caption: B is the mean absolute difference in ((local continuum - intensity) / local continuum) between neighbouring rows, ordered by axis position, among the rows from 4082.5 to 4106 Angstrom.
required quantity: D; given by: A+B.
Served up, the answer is 0.121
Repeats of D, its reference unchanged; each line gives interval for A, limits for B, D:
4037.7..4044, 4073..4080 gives 0.117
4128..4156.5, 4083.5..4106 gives 0.106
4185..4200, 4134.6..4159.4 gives 0.055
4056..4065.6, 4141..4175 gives 0.123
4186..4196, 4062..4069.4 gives 0.097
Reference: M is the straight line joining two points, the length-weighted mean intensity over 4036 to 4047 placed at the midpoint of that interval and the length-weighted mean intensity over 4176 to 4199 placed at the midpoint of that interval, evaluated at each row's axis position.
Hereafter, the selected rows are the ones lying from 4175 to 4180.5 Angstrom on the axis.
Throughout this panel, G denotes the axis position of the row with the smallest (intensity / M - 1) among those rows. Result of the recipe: 4179.07 Angstrom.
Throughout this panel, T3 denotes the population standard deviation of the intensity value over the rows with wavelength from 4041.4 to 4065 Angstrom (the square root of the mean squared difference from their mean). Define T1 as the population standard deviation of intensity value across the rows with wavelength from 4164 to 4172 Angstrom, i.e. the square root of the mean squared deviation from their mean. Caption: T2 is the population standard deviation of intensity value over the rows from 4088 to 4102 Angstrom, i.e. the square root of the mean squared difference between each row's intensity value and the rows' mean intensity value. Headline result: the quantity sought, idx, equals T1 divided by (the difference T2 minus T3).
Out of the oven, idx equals 1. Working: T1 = 0.057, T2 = 0.102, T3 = 0.054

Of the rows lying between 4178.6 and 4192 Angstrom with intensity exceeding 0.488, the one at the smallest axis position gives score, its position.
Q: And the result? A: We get 4180.99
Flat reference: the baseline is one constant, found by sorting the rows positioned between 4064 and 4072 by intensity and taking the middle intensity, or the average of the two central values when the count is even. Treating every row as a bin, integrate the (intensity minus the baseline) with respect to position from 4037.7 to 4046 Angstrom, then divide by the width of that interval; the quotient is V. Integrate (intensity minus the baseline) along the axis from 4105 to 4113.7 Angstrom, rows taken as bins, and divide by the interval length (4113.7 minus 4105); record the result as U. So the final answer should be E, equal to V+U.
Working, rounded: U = 0.023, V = 0.014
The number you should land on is 0.037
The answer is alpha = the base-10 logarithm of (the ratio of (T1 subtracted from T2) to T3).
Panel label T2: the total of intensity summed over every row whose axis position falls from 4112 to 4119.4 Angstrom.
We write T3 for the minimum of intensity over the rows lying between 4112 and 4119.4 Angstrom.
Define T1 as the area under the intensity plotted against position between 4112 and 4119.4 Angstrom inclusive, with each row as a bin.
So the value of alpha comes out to -0.20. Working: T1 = 4.40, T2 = 4.75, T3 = 0.558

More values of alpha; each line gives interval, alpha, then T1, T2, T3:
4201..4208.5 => -0.27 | 3.87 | 4.13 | 0.479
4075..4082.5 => -0.25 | 3.81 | 4.06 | 0.449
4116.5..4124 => -0.27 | 4.17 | 4.44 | 0.508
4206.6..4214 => -0.16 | 3.79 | 4.12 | 0.479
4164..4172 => -1.35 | 4.22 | 4.24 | 0.433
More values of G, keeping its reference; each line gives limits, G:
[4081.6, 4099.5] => 4099.01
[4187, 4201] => 4187.74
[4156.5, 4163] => 4158.91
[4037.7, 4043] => 4042.77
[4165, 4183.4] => 4165.62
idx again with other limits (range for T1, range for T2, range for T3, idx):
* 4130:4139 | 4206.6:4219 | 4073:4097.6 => -3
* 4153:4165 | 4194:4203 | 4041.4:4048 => -1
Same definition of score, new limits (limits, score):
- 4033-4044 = 4034.40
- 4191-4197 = 4191.60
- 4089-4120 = 4089.59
